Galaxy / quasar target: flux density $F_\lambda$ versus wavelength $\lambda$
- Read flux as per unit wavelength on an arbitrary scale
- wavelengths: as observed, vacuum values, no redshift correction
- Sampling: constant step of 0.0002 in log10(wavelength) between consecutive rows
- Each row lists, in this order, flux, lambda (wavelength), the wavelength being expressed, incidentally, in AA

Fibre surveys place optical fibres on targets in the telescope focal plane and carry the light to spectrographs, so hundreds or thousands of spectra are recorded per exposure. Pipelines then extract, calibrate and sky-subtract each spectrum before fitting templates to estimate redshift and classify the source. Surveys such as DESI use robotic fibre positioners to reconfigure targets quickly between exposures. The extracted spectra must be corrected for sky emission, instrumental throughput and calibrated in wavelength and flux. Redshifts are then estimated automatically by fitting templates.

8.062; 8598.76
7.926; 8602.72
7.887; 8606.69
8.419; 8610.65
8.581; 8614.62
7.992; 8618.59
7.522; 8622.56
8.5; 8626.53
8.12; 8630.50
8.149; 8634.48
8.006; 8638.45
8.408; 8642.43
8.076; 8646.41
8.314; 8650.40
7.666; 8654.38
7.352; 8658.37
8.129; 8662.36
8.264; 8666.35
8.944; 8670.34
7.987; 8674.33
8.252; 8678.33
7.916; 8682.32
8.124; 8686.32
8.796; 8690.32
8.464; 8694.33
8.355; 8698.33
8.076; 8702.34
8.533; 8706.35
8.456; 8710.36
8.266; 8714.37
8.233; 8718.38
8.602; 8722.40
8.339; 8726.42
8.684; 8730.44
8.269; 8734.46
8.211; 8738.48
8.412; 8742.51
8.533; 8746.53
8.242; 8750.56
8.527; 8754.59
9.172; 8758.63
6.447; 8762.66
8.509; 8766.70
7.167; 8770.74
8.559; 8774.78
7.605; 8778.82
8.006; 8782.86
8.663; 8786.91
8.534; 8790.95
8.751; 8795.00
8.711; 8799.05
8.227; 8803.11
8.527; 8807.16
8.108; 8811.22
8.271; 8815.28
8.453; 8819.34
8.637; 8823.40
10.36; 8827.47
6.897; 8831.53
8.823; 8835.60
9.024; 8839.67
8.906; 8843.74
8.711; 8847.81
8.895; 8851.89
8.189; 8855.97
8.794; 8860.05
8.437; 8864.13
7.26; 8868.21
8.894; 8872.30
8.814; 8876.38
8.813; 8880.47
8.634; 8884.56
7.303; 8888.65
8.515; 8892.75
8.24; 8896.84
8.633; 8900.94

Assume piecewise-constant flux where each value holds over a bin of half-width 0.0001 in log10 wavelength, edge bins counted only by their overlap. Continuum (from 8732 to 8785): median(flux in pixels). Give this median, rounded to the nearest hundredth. 8.27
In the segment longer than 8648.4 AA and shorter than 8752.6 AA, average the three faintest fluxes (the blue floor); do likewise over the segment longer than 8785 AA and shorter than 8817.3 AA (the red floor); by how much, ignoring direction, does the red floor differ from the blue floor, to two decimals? 0.56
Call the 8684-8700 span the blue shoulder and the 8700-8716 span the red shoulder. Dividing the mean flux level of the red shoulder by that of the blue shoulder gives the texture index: 0.99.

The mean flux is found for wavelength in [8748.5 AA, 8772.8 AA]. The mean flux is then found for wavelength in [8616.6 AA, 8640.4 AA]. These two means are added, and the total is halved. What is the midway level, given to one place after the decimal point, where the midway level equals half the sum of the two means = 8.0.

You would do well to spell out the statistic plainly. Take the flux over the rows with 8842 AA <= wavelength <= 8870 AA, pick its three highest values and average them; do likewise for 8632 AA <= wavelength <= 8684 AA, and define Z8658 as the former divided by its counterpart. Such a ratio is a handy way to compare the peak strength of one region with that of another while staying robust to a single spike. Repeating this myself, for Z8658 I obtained 1.04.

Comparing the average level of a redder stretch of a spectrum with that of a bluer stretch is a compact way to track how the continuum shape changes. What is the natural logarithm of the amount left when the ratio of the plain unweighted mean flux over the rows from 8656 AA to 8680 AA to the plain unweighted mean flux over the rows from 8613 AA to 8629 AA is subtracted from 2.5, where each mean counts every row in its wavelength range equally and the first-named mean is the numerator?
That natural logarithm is 0.405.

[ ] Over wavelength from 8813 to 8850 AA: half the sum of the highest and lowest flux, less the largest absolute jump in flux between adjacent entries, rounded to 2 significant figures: 5.2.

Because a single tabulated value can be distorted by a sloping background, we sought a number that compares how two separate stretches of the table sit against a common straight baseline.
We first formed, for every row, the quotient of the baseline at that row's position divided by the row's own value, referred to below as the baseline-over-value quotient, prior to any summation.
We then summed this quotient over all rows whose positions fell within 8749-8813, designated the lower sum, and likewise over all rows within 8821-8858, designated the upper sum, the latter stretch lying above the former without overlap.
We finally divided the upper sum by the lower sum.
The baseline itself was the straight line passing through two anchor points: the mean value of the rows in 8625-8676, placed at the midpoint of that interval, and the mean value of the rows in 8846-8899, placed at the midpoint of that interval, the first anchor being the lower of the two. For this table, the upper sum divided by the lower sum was 0.5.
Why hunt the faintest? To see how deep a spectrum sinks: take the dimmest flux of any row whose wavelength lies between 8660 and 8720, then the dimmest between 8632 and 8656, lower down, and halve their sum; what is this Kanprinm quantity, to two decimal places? 7.79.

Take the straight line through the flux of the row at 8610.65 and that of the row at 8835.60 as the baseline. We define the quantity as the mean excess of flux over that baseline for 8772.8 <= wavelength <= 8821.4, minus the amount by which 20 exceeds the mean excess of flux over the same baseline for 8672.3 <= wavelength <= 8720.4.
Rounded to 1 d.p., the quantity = -20.7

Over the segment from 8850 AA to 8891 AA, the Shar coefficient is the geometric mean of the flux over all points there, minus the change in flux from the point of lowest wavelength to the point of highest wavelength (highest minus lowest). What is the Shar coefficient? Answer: 10.0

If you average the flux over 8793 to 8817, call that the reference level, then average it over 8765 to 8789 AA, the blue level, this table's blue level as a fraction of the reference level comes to 0.959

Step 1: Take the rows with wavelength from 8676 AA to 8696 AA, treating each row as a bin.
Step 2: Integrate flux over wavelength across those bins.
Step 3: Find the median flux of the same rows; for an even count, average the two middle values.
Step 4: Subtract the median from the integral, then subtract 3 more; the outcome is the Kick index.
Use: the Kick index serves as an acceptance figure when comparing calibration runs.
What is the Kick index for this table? 155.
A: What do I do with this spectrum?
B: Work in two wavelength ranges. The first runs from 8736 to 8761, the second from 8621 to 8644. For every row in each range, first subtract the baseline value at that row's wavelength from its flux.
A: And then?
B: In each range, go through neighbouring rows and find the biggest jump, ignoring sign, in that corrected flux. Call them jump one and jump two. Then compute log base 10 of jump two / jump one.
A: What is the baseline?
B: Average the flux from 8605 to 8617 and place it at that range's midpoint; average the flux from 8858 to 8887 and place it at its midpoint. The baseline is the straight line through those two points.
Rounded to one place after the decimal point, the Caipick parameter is 0.2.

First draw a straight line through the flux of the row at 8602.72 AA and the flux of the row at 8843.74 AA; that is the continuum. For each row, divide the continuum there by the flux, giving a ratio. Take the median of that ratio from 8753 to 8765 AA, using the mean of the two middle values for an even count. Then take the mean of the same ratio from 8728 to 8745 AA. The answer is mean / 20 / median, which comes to 0.0504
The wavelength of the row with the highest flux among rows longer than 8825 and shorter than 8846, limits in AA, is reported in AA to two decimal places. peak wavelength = 8827.47 AA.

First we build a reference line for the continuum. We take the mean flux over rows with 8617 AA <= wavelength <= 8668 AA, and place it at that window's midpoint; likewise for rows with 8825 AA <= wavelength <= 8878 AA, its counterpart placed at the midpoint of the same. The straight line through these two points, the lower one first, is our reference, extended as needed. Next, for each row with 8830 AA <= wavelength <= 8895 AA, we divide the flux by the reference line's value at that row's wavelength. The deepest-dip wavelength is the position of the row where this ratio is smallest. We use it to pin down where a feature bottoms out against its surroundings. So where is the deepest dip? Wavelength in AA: 8831.53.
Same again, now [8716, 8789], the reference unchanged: 8762.66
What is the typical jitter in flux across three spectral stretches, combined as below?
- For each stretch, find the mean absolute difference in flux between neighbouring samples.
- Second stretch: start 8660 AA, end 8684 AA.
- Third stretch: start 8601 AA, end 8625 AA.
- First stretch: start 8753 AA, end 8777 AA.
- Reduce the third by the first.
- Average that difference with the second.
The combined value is -0.40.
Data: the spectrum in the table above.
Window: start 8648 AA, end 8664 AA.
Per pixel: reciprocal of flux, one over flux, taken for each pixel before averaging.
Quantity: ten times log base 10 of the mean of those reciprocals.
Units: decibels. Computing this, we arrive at -8.95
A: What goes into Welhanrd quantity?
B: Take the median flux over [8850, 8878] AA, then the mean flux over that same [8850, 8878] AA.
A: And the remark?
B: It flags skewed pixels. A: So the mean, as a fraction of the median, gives 0.96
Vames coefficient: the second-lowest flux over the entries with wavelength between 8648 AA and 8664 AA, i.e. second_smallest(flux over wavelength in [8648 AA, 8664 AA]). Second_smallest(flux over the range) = 7.666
